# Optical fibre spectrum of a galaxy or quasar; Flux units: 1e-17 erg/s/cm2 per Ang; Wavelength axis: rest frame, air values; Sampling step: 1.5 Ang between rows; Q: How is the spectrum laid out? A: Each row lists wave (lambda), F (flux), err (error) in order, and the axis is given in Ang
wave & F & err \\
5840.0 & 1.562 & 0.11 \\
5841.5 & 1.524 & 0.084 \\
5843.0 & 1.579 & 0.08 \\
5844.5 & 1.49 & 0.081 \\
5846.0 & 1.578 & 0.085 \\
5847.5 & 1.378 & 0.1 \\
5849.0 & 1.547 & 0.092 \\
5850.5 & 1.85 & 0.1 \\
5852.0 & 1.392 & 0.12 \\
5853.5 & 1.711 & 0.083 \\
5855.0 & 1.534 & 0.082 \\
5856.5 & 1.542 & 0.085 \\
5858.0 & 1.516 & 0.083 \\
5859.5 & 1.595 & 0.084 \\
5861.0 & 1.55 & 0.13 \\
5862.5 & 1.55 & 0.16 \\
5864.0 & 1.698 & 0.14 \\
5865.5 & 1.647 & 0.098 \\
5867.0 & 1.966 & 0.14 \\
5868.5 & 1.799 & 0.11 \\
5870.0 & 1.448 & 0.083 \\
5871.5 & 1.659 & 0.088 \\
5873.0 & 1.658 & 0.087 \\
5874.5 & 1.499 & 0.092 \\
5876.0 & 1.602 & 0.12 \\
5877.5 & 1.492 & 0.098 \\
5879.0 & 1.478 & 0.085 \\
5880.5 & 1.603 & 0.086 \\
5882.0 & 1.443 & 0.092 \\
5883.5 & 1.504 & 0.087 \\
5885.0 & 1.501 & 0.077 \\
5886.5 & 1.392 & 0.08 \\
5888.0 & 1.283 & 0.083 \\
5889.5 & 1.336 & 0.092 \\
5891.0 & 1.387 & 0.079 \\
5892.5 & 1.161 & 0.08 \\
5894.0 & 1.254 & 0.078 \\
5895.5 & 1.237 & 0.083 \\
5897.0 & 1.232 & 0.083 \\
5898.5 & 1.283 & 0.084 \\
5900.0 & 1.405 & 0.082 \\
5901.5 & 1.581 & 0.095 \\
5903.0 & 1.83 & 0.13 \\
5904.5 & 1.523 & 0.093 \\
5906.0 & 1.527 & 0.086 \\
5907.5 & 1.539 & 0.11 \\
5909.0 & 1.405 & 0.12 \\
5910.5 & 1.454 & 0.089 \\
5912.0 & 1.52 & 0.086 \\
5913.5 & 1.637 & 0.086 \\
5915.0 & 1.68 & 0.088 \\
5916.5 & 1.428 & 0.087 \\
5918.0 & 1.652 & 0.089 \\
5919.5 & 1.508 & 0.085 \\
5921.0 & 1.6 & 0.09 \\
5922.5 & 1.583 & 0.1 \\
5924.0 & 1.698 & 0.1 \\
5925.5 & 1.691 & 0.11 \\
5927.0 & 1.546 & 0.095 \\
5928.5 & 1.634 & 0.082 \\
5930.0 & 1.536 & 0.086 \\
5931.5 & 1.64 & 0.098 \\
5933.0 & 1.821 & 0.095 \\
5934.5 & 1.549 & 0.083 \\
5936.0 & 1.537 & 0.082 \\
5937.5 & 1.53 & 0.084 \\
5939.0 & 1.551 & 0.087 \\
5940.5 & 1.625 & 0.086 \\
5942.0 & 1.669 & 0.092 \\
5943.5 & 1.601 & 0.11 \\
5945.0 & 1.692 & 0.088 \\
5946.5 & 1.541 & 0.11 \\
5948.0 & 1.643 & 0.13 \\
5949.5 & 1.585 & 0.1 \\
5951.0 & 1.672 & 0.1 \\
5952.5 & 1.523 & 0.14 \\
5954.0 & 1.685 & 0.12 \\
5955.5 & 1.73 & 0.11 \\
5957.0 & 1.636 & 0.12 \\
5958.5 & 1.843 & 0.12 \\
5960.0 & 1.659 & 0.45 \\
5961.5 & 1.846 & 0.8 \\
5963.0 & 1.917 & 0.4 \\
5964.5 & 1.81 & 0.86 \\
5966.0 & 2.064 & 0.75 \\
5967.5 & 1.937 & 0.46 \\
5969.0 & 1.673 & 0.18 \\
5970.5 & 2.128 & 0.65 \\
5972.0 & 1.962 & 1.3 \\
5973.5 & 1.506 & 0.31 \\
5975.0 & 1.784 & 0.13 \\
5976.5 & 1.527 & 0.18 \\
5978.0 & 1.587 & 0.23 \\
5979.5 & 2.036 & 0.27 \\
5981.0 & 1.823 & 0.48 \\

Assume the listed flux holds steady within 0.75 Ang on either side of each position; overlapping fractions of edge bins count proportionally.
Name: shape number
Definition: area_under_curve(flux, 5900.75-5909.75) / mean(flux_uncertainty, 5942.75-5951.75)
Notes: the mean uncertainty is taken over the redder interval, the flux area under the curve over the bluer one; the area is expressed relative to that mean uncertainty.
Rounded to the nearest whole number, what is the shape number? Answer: 133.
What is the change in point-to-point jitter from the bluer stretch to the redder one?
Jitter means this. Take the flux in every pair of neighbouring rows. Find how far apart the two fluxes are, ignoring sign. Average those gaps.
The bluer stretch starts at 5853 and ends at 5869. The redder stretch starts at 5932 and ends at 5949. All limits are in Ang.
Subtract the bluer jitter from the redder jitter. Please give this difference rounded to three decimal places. -0.018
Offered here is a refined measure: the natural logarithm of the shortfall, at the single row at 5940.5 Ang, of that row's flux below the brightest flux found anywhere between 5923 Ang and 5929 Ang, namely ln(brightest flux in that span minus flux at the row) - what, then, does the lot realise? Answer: -2.6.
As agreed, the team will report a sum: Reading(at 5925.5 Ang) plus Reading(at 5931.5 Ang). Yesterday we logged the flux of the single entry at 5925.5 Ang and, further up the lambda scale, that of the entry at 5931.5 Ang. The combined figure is 3.33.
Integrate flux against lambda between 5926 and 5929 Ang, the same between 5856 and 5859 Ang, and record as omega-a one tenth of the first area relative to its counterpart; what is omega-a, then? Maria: 0.104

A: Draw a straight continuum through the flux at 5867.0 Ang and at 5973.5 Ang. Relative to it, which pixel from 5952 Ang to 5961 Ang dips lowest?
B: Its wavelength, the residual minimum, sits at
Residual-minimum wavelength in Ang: 5952.5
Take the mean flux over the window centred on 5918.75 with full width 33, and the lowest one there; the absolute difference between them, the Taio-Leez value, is 0.19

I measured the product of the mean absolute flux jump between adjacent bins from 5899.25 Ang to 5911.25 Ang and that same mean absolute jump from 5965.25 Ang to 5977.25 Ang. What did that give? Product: 0.038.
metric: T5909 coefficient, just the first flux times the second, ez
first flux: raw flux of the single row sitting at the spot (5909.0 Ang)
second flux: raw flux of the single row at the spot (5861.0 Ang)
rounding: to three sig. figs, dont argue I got 2.18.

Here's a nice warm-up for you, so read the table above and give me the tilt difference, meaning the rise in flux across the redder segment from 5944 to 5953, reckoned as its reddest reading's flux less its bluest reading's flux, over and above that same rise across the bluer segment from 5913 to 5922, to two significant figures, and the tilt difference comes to -0.13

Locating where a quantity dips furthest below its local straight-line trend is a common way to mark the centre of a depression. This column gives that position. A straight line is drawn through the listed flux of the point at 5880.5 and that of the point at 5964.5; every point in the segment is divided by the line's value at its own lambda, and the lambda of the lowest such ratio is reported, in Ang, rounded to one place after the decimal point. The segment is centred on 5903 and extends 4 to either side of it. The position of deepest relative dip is 5900.0 Ang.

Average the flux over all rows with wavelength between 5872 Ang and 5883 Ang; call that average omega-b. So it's 1.54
